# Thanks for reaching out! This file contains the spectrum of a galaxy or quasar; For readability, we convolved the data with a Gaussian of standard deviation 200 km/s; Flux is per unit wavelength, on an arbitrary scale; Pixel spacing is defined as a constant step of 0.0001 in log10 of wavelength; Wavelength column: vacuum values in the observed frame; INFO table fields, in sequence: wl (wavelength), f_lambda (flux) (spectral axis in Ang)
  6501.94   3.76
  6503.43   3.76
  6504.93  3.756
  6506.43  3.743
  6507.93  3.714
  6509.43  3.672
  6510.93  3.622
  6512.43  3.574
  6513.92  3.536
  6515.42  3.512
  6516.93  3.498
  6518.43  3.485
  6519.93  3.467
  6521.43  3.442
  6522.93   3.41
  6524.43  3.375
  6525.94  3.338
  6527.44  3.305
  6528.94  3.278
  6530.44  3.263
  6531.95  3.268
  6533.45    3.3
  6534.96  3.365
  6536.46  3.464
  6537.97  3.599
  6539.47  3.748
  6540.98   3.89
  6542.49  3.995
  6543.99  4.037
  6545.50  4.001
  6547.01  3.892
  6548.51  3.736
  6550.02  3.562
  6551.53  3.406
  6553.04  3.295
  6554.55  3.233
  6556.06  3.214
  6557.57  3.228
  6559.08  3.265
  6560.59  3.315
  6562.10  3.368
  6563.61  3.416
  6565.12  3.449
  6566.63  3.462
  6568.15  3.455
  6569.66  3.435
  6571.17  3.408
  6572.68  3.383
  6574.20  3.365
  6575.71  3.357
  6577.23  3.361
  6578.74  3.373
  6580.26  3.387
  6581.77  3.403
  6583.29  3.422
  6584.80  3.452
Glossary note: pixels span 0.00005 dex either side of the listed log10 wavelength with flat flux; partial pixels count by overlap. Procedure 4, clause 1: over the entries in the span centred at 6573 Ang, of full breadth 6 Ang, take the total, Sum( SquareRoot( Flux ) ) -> 7.35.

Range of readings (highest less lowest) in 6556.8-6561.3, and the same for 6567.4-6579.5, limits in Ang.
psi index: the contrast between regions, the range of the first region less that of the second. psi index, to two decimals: -0.01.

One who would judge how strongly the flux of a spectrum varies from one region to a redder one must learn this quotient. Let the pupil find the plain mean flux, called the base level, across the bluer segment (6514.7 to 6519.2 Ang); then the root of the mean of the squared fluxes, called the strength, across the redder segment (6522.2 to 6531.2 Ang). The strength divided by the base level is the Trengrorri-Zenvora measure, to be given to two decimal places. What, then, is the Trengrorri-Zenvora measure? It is 0.95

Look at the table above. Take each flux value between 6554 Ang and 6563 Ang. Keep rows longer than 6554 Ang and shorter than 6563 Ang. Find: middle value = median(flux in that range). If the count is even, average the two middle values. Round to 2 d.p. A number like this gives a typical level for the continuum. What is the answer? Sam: 3.25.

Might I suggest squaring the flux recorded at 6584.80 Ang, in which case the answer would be 11.9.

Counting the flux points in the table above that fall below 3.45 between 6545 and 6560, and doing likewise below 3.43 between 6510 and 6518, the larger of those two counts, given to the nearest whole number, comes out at 6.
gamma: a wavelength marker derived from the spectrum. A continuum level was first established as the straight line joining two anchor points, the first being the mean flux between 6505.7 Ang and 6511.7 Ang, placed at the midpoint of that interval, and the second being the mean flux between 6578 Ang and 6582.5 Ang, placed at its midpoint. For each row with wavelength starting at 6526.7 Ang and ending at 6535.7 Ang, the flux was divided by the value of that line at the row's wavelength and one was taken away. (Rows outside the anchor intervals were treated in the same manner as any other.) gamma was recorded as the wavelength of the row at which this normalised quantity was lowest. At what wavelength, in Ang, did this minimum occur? 6530.44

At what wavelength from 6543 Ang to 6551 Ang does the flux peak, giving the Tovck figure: 6543.99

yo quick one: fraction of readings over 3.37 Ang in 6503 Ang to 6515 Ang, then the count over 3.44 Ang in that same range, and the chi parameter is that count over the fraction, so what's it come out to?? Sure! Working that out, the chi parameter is 8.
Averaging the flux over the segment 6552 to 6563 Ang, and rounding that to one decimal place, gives 3.3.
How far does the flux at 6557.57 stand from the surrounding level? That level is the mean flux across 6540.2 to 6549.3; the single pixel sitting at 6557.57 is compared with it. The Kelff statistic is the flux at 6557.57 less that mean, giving -0.7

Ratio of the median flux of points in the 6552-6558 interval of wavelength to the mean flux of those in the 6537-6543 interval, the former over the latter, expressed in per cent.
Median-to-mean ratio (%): 85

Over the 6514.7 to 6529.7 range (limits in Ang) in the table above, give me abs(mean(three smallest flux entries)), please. 3.31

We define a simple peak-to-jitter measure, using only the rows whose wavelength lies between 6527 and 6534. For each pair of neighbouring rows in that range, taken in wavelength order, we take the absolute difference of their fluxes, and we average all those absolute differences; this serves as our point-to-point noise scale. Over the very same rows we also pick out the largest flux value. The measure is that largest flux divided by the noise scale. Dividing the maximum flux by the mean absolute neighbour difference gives 167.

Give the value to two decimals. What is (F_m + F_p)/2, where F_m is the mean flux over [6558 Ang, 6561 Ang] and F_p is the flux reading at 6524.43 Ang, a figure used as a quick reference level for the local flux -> 3.33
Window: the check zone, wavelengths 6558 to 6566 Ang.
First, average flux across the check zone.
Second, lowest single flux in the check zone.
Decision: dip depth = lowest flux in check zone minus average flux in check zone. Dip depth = -0.10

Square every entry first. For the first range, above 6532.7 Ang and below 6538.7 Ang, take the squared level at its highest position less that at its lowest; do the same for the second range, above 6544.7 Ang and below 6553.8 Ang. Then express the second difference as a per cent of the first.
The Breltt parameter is -250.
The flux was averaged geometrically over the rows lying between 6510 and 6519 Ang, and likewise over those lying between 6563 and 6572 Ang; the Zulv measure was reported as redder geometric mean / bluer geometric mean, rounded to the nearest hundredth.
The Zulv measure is 0.97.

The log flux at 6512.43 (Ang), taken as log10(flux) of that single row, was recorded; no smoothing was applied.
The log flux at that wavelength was 0.553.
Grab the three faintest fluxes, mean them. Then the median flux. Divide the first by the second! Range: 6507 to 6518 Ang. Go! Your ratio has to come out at 0.984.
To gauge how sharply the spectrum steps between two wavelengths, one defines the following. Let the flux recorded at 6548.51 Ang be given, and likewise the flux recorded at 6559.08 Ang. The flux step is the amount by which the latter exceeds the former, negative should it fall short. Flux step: -0.47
